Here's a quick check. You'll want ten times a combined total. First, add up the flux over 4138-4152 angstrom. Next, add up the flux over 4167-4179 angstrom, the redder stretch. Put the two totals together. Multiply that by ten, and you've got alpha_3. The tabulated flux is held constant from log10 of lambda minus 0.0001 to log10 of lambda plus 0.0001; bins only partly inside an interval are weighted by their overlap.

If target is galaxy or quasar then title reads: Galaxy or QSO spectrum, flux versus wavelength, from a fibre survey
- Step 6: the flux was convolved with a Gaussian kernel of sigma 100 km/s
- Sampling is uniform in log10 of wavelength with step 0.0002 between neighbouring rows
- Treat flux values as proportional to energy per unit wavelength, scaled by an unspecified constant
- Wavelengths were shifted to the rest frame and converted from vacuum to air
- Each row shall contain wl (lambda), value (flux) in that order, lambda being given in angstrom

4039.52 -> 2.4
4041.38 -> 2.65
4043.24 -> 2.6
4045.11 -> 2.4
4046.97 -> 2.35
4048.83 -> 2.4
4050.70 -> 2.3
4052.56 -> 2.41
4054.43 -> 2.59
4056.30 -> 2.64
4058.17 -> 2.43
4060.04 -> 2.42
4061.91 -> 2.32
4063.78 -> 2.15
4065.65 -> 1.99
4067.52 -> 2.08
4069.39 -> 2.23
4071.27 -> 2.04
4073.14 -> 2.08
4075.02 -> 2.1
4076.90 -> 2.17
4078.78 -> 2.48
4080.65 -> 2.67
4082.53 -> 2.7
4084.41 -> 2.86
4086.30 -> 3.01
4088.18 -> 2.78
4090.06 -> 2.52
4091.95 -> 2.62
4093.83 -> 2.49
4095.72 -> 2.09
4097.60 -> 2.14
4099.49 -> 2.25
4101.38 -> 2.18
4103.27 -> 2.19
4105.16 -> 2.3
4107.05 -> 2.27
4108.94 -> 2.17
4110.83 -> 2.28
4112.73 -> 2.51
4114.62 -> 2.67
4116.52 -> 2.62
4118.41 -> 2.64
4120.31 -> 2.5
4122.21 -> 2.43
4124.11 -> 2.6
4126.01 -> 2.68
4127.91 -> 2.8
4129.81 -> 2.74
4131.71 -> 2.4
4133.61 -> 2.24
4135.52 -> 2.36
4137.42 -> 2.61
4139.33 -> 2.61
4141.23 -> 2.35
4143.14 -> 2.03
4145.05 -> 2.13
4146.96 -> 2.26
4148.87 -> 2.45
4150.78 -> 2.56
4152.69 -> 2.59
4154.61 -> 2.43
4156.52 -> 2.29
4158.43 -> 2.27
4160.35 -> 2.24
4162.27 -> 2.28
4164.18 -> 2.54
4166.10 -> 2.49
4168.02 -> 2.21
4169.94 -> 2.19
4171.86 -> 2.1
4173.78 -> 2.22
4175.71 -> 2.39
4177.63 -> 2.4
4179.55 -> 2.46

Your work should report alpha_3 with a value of 299.0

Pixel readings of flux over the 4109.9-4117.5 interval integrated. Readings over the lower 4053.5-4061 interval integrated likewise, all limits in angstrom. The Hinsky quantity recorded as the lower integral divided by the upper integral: 0.99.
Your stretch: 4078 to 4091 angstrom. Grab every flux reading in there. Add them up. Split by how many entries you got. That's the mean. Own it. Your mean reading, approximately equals 2.72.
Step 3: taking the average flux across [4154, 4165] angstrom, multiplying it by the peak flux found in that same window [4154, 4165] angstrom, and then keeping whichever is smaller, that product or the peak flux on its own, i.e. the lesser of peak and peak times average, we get 2.54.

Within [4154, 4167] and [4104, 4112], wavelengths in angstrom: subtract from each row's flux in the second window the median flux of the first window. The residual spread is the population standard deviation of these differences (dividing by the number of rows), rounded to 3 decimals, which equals 0.050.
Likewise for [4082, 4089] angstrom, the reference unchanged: 0.115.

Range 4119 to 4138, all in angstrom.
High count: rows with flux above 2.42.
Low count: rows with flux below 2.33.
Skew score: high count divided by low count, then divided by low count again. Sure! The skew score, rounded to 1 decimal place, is 7.0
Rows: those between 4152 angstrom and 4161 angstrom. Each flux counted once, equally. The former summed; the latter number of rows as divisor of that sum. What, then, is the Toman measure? 2.36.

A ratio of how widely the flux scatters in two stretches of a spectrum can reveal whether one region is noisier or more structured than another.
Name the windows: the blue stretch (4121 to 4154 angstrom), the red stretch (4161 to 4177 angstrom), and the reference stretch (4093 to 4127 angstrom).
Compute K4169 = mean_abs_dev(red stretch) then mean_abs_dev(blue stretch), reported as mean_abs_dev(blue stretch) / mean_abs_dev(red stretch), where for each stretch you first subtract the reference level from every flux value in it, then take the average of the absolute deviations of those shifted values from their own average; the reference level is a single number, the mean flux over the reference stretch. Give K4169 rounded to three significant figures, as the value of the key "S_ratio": 1.38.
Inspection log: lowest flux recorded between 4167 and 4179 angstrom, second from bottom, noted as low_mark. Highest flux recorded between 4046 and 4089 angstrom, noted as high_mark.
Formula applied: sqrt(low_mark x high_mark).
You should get 2.57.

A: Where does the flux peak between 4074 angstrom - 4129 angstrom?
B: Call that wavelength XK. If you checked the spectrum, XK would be 4086.30 angstrom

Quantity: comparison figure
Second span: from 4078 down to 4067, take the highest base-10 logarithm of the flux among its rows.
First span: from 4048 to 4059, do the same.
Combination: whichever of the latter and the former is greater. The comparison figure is 0.422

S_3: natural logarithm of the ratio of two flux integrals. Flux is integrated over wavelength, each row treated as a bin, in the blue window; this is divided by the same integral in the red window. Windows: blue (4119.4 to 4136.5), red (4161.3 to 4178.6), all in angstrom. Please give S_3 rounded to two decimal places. 0.08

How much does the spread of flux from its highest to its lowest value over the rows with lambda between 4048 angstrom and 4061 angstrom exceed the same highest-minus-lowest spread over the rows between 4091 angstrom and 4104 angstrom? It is -0.2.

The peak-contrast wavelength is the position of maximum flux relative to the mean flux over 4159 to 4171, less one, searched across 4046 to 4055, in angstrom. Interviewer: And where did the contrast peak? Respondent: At 4054.43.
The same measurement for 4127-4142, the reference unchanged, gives 4127.91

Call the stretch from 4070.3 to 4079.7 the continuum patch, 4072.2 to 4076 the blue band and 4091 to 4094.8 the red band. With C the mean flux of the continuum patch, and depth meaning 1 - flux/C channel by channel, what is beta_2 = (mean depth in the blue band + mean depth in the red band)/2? -0.07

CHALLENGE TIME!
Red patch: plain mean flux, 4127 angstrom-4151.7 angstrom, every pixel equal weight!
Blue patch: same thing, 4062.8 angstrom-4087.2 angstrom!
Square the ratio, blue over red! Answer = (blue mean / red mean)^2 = 0.94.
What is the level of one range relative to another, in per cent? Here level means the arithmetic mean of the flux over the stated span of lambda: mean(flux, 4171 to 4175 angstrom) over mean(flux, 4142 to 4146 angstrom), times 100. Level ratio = 104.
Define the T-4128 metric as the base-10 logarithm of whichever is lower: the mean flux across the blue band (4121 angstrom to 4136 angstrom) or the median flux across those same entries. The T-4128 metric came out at 0.401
